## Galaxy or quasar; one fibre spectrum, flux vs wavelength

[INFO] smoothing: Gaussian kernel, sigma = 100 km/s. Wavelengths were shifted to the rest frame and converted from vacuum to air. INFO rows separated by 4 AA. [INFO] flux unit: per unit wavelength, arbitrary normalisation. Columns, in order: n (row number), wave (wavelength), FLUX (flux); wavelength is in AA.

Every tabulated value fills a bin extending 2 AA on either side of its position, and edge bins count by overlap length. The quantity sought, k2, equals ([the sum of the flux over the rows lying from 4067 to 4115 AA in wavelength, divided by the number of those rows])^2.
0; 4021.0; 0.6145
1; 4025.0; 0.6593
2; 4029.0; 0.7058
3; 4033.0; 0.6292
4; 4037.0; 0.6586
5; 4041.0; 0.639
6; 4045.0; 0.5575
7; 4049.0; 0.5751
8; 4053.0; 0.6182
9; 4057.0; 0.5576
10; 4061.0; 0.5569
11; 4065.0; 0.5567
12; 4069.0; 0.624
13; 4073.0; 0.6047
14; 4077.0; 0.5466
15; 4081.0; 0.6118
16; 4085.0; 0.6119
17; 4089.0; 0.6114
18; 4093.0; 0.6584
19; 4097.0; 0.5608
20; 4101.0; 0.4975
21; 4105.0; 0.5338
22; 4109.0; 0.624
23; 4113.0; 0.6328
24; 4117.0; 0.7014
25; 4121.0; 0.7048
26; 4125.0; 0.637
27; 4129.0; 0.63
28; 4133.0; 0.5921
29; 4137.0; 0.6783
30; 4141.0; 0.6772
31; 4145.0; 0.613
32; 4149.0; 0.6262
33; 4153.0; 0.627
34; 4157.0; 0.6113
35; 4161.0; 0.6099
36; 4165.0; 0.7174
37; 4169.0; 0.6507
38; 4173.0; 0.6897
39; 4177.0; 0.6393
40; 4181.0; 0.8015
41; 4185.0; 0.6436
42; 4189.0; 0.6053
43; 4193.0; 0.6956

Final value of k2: 0.35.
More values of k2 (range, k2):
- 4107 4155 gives 0.42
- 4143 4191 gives 0.43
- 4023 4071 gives 0.37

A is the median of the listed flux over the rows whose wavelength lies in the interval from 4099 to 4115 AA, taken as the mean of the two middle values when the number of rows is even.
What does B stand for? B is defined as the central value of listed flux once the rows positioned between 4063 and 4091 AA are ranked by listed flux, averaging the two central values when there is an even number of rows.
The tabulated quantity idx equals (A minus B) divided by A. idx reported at -0.056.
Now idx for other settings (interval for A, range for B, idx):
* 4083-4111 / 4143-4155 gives -0.024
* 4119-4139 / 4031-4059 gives 0.030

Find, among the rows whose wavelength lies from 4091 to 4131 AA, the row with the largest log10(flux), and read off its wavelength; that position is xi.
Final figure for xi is 4121.0 AA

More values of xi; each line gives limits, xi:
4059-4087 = 4069.0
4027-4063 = 4029.0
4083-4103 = 4093.0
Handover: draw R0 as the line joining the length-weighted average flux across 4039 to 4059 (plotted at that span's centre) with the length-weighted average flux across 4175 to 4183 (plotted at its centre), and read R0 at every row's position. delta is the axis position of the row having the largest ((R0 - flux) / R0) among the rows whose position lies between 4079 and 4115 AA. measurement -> 4101.0 AA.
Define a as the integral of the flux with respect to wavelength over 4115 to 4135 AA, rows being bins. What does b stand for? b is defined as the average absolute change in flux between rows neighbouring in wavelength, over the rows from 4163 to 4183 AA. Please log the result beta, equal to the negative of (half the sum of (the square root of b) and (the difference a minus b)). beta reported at -6.6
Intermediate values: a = 13.1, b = 0.080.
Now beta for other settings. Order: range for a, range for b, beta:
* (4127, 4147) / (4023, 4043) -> -6.5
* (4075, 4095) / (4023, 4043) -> -6.2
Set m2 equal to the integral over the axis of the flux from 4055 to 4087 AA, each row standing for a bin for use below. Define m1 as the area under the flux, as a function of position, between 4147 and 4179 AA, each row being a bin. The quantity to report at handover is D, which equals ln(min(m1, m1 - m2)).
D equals 0.7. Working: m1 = 20.69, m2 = 18.7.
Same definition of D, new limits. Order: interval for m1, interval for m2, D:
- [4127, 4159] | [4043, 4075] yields 0.5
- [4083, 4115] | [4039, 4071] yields -1.7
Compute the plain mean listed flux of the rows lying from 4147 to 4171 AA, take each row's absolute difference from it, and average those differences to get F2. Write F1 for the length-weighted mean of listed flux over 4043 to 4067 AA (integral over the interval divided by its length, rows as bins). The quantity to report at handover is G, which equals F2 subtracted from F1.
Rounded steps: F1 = 0.57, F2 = 0.029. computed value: 0.54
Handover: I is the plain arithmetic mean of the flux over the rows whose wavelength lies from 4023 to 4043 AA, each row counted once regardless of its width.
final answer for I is 0.658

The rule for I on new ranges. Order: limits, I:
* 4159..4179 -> 0.661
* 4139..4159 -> 0.631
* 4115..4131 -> 0.668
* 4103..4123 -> 0.639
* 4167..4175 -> 0.670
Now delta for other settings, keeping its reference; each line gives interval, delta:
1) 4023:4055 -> 4045.0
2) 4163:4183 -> 4177.0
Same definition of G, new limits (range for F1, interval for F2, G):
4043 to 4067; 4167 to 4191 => 0.52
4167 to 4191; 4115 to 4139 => 0.63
